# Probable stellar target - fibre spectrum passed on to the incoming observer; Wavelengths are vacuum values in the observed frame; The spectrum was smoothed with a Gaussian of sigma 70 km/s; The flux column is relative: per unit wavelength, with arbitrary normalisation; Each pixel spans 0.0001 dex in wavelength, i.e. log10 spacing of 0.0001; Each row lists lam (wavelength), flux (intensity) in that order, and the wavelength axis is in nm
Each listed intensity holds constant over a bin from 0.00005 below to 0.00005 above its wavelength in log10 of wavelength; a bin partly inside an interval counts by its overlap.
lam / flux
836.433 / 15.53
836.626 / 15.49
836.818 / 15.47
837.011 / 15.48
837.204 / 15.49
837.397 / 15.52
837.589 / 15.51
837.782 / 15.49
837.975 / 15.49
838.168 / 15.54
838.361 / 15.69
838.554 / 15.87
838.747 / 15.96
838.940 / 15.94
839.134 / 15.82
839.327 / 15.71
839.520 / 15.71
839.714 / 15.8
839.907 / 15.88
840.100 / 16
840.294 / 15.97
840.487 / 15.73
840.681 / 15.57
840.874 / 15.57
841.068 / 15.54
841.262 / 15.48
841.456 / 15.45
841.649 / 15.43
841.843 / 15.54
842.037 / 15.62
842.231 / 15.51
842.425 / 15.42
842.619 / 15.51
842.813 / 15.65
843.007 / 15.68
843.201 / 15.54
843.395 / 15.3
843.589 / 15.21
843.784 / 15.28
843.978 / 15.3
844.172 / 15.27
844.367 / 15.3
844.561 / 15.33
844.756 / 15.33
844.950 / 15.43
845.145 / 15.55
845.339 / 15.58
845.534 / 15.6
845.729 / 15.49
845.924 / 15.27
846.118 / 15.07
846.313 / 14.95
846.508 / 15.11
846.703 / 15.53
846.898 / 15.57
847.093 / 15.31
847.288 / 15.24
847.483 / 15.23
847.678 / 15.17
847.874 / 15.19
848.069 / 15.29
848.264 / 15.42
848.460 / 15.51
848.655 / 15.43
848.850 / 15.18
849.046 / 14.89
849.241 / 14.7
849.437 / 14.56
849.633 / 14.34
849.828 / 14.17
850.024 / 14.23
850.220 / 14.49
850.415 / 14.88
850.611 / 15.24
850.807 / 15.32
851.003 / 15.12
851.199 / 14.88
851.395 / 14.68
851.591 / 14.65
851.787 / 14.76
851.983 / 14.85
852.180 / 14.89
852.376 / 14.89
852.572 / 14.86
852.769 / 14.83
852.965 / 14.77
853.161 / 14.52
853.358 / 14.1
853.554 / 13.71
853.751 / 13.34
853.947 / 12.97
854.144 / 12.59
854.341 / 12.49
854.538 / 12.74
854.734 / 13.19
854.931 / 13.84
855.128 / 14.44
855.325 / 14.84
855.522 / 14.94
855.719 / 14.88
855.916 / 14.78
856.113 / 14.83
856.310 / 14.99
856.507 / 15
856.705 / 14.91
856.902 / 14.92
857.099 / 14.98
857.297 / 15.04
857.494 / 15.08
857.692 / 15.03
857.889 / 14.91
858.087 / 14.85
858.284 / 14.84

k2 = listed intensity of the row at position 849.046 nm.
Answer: 14.89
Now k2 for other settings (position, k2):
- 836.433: 15.53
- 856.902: 14.92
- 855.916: 14.78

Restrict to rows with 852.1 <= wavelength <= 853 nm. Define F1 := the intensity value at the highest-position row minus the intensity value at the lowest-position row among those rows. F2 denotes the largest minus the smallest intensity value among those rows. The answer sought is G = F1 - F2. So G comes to -0.24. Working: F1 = -0.12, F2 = 0.12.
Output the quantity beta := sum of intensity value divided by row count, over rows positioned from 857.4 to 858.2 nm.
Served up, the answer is 15.0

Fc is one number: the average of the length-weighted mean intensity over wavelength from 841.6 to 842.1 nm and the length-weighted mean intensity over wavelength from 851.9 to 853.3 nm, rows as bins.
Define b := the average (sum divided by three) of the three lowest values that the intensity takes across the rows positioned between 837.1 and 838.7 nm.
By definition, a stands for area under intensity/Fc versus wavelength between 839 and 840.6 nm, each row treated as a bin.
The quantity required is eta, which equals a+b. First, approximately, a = 1.67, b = 15.5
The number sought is 17.16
